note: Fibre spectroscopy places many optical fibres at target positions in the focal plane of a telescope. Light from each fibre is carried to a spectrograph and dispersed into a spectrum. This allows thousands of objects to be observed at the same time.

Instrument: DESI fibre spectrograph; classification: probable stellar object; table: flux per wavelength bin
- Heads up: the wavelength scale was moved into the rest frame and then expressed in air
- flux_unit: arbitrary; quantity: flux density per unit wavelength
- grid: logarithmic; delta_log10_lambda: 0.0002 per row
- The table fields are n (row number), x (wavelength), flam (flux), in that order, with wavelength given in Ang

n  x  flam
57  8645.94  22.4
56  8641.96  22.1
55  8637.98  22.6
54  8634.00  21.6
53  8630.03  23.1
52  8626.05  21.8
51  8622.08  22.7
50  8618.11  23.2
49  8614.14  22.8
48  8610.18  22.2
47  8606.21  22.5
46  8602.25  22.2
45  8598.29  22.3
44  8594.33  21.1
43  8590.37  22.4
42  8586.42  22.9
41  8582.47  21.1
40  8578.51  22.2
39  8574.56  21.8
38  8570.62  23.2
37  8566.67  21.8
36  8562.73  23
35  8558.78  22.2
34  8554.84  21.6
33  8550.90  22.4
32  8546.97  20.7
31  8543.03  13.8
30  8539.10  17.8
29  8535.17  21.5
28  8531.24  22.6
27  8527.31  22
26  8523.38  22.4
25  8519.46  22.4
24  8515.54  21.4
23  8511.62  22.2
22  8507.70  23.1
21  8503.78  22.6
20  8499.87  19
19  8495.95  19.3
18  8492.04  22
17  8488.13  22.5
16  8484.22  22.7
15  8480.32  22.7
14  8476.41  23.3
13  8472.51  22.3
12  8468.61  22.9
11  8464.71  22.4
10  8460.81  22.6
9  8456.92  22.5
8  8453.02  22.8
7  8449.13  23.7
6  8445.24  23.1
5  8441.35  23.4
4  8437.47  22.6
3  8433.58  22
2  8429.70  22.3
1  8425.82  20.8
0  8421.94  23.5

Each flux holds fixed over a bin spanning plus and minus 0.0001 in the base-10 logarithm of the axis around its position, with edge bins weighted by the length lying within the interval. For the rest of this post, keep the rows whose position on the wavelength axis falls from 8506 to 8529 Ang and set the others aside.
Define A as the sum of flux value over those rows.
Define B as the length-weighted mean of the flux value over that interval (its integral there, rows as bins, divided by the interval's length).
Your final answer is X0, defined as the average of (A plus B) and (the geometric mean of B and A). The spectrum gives 105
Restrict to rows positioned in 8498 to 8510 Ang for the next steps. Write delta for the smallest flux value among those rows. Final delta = 19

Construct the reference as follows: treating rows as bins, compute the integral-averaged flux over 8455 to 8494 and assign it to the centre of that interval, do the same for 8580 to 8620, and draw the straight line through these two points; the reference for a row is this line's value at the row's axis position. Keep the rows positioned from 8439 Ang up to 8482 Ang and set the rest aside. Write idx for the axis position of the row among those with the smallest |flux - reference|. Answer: 8460.81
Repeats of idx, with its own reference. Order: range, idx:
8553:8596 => 8590.37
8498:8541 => 8523.38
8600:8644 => 8610.18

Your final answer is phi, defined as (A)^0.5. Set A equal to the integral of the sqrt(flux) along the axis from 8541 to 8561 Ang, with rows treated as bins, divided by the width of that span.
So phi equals 2.12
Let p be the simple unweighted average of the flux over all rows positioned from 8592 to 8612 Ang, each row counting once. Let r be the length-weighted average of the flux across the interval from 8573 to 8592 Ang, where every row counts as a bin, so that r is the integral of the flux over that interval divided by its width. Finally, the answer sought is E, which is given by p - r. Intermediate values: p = 22.1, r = 22.1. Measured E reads 0.0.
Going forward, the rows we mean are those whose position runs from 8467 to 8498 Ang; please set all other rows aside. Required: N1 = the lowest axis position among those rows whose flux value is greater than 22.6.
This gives 8468.61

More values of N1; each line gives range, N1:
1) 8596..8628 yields 8614.14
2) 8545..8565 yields 8562.73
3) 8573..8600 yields 8586.42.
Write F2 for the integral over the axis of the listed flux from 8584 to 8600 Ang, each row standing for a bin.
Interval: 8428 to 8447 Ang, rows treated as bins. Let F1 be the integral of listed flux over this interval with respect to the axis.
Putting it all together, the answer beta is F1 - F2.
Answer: 77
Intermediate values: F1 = 431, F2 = 354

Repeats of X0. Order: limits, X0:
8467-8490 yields 107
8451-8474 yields 107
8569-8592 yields 105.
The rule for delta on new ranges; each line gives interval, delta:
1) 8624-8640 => 21.6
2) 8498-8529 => 19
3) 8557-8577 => 21.8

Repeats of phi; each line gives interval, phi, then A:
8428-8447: 2.18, 4.76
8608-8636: 2.18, 4.74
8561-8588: 2.17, 4.72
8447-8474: 2.18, 4.77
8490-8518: 2.15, 4.62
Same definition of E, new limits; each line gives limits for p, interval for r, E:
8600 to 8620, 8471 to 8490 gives -0.1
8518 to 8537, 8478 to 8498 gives 0.3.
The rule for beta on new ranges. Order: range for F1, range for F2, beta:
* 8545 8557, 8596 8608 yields -9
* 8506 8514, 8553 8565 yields -87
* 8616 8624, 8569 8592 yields -328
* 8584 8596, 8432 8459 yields -352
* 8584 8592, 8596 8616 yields -267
